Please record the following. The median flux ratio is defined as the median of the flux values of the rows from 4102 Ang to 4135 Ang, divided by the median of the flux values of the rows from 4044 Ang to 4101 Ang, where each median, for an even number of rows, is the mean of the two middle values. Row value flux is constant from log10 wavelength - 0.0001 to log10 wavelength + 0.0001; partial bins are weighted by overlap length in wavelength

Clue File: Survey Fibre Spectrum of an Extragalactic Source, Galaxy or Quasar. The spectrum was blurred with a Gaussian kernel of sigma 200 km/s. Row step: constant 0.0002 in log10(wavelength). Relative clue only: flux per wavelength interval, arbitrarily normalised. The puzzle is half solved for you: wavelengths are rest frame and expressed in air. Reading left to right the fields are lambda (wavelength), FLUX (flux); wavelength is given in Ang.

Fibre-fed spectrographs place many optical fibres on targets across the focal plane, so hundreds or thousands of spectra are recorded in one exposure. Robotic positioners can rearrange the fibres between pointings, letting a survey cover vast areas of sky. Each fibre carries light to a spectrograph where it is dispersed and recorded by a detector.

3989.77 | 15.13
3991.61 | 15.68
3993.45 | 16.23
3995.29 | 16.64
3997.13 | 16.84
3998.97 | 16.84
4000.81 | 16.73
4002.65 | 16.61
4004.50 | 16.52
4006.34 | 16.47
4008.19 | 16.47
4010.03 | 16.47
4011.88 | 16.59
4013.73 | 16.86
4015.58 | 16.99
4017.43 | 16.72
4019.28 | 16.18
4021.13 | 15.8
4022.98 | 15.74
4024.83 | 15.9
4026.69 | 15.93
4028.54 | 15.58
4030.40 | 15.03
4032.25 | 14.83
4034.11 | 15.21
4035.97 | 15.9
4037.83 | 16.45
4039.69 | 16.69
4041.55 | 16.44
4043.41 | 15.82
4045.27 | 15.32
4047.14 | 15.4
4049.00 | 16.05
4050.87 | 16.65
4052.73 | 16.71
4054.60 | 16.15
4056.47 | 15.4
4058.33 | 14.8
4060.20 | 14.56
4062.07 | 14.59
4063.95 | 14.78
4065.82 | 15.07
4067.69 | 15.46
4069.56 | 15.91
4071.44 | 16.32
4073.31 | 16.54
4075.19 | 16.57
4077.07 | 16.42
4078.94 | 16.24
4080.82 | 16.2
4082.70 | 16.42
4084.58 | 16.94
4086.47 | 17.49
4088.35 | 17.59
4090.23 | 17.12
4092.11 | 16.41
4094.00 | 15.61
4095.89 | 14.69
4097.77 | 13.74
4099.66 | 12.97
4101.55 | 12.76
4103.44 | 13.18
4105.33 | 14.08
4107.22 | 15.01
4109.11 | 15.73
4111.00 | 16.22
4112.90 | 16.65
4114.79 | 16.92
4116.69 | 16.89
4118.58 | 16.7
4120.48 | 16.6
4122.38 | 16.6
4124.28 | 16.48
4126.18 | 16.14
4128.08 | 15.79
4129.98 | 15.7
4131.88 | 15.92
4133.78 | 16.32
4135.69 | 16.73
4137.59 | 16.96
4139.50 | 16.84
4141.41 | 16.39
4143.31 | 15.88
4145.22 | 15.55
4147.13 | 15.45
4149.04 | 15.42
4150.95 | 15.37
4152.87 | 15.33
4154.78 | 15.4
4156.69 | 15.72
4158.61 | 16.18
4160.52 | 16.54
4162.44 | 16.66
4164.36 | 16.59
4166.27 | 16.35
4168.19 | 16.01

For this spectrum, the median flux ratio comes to 1.01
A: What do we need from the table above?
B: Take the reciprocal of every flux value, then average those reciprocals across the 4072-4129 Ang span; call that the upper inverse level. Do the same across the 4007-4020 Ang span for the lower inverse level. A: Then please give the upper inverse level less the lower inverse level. 0.0032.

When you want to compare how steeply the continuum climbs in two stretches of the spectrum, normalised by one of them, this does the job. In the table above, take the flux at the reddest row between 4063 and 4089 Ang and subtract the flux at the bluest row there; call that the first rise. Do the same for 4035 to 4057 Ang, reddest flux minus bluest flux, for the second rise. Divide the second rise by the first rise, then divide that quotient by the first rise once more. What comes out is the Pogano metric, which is -0.1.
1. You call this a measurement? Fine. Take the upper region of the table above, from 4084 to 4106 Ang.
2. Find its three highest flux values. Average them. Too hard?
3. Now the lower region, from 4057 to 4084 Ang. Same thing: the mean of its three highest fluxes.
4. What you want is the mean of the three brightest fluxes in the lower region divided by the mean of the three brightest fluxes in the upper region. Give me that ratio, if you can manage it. 0.949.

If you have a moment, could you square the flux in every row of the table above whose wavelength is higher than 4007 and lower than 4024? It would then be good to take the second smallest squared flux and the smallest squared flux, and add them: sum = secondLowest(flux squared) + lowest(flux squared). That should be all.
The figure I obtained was 497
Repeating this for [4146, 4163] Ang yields 471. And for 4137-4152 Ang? 474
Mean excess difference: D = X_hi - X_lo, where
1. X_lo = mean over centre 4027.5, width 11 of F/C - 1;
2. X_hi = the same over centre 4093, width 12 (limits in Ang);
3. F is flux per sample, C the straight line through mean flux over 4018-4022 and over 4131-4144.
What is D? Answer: 0.01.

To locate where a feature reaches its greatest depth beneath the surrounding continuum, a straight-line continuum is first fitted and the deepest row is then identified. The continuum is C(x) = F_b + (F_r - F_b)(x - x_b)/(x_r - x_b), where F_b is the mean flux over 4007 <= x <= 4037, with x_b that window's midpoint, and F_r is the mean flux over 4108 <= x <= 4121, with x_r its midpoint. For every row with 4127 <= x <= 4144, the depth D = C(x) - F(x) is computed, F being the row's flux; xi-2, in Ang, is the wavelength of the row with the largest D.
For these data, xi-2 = 4129.98 Ang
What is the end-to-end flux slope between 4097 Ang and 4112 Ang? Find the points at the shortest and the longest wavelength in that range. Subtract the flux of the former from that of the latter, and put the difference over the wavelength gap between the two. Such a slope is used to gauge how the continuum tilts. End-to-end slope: 0.19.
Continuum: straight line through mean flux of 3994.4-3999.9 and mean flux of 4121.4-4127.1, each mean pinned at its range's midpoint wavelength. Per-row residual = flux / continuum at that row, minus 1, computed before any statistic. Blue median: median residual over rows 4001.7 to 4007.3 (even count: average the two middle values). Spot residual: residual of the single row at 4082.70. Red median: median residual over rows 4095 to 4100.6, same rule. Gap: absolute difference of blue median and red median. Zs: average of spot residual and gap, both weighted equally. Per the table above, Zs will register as 0.07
